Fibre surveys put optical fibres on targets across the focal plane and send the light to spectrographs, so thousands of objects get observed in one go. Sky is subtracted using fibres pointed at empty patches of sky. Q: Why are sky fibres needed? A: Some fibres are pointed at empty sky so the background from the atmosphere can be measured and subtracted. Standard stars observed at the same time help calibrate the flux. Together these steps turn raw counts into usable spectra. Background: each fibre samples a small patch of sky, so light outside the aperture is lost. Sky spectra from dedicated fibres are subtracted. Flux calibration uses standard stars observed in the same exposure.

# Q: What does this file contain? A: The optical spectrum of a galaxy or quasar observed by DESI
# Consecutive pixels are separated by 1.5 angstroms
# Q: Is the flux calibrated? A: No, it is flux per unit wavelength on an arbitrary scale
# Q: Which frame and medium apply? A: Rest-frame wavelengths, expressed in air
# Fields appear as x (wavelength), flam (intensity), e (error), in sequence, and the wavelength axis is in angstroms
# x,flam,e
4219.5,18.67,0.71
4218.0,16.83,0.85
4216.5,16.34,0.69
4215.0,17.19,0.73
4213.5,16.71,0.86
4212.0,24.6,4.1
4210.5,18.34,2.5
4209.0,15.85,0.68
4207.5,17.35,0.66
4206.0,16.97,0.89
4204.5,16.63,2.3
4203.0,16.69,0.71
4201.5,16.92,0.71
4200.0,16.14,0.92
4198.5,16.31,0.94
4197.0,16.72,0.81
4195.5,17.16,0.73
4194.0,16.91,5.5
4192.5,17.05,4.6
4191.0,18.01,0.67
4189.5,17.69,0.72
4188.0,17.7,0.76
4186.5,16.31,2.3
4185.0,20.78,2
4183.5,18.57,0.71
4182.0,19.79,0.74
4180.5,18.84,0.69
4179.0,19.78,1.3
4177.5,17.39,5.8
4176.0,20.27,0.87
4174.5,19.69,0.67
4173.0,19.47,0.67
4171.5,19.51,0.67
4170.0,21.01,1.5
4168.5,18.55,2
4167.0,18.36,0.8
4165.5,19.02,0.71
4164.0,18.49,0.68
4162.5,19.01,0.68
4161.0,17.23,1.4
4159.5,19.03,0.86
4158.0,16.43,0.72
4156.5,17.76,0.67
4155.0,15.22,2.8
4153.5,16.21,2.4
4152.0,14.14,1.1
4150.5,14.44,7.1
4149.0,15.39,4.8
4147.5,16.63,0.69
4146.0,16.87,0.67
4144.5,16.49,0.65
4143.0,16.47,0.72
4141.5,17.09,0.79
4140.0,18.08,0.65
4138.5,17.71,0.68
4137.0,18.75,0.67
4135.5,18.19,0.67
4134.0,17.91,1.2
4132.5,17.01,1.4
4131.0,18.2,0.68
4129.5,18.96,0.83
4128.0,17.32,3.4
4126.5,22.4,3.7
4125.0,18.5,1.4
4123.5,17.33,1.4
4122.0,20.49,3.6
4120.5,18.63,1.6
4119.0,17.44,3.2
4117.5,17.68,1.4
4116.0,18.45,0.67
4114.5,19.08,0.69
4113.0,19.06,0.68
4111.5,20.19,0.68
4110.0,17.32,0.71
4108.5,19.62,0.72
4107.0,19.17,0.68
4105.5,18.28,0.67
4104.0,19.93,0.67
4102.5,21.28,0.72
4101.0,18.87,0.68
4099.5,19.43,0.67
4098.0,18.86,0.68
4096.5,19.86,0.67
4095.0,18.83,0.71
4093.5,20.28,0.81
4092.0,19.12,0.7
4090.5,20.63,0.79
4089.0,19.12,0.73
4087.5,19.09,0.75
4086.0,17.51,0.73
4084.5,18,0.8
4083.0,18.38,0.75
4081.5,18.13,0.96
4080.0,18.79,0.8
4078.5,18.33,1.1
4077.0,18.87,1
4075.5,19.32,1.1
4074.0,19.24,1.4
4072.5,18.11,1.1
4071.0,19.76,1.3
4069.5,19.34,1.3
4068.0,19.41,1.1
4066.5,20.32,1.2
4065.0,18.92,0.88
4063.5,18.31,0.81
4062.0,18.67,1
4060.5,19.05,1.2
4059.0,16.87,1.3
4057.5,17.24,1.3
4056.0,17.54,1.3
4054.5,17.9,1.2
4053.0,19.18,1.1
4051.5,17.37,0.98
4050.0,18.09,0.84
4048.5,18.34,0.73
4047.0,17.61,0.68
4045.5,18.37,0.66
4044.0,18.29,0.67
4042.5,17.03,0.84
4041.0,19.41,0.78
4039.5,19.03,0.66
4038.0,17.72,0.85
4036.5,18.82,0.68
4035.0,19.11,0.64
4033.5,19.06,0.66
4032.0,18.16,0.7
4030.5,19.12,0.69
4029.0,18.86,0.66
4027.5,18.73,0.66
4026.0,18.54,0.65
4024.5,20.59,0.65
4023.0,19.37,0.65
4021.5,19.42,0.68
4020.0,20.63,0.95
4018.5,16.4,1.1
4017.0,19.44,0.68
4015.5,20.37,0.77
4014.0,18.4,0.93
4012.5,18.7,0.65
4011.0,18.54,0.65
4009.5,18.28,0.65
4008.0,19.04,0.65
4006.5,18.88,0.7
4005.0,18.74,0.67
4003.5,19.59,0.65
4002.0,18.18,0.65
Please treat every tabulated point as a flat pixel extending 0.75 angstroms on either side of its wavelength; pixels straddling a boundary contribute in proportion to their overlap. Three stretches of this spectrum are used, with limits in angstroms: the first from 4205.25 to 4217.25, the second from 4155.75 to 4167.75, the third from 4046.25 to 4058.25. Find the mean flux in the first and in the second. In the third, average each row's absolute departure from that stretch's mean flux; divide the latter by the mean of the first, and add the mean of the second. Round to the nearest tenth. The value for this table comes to 18.2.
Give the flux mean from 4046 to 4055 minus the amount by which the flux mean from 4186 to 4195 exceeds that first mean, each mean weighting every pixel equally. 18.9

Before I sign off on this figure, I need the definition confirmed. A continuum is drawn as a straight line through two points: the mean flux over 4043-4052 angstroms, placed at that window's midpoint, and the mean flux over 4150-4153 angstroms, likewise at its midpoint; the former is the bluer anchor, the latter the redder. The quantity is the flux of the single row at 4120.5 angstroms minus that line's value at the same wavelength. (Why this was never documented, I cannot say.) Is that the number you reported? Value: 3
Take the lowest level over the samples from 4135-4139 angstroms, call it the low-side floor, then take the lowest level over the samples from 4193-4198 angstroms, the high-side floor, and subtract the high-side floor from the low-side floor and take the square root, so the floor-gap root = 1.0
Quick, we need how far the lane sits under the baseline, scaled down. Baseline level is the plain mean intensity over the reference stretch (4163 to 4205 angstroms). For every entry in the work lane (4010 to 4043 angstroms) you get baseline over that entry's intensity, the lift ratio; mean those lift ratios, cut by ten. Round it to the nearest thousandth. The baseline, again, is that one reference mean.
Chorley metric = 0.097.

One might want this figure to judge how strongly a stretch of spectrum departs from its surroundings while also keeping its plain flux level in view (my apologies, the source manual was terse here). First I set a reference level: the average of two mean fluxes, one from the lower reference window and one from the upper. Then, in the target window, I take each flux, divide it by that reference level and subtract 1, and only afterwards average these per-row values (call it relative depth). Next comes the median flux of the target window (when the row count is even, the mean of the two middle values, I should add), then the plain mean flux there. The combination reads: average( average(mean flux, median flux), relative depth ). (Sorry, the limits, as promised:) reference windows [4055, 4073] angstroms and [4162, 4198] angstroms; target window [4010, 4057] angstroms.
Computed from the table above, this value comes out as 9.34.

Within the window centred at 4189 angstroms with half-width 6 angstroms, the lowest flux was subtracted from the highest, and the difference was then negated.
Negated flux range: -4.5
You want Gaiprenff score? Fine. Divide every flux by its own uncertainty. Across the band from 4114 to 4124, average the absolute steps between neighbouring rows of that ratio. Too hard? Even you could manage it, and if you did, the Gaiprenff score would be 6.8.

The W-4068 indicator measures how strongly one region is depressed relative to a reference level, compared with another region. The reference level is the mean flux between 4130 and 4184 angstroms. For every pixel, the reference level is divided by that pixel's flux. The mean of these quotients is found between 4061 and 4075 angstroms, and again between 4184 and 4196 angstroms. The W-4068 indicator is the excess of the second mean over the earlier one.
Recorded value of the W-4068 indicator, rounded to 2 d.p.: 0.08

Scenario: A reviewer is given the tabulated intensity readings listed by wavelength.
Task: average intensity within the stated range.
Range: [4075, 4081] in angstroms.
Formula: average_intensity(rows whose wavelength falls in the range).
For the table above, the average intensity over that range 18.8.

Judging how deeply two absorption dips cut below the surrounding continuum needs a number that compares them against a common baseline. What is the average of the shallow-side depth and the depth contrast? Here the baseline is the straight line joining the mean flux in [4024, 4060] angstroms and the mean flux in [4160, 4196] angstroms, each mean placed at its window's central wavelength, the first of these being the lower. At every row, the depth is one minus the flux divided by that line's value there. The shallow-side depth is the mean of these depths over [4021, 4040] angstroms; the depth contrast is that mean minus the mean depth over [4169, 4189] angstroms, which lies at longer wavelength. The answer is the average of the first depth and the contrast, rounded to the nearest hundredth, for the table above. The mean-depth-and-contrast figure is -0.02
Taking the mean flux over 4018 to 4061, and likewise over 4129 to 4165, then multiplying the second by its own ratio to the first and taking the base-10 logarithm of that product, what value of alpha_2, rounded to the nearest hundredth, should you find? 1.20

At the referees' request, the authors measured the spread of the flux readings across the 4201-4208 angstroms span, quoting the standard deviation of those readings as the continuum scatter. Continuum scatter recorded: 0.3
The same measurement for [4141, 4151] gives 0.9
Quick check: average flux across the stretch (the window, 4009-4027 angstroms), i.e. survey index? 19.1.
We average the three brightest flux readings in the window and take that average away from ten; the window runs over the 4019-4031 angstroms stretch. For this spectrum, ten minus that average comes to -10.2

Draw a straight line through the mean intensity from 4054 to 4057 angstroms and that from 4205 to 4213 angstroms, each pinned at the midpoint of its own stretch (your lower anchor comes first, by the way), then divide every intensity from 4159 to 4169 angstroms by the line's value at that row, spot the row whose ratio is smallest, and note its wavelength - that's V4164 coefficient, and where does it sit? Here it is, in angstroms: 4161.0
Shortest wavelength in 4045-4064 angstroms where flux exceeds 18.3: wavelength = 4045.5 angstroms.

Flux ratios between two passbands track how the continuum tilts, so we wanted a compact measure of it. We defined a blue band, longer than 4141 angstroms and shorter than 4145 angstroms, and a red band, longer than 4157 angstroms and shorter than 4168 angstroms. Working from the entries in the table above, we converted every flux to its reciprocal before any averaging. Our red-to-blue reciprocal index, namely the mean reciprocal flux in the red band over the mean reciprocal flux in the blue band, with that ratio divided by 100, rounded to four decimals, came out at 0.0092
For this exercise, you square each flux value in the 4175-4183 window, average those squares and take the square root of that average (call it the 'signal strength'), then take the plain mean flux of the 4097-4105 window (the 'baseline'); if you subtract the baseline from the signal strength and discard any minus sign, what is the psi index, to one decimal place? 0.4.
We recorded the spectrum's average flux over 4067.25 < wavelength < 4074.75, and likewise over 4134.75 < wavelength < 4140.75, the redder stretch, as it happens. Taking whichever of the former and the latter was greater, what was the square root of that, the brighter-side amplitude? 4.38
